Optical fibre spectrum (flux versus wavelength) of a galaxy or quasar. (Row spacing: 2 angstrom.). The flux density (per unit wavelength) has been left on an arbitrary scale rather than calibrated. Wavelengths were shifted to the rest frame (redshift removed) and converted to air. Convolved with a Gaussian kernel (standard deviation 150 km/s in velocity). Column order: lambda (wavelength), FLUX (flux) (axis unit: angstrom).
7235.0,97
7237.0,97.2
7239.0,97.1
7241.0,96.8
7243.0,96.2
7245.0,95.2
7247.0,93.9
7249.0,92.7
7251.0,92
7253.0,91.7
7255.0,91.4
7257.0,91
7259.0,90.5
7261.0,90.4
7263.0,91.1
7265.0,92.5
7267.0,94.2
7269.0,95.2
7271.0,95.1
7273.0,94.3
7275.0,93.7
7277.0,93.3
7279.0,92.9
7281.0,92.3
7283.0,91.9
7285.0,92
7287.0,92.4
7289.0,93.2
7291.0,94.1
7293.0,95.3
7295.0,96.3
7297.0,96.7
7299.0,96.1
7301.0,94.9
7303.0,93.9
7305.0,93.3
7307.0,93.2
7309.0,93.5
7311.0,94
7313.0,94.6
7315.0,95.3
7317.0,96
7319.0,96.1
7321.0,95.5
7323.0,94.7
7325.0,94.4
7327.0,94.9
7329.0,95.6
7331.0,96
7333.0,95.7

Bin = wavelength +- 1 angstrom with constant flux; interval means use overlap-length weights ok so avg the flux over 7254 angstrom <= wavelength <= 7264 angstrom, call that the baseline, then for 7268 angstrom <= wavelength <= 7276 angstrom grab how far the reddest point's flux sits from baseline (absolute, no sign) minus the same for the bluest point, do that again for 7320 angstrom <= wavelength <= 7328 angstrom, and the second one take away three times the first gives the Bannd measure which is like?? 3.9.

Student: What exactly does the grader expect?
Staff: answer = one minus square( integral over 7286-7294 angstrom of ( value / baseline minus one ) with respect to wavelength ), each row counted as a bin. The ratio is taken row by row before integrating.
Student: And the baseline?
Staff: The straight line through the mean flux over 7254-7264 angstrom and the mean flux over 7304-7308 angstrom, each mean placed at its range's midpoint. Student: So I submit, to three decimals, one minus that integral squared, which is 0.987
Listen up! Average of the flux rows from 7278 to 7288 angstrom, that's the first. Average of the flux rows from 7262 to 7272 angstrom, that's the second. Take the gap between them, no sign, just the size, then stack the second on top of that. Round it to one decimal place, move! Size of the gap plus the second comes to 94.9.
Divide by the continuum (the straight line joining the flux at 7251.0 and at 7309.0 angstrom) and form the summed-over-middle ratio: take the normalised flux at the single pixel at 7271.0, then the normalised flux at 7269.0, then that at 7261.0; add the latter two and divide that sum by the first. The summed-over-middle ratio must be 1.95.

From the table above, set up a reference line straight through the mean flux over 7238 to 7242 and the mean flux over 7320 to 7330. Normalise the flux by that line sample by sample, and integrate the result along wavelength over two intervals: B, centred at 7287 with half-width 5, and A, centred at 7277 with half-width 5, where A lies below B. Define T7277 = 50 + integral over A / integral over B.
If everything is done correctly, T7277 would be 51.0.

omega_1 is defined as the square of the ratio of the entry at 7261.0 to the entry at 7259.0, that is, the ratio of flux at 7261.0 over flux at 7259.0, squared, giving 1.00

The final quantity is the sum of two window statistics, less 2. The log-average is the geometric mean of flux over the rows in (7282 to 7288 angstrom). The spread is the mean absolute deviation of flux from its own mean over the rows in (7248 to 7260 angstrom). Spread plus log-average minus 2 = 90.7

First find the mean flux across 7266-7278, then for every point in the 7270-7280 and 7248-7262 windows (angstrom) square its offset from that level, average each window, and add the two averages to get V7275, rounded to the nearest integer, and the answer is 10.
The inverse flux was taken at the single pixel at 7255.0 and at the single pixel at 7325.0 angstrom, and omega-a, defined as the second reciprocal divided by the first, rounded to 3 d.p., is 0.968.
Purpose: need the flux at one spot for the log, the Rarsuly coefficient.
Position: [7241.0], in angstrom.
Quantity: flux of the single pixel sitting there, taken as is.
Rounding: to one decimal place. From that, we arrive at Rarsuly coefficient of 96.8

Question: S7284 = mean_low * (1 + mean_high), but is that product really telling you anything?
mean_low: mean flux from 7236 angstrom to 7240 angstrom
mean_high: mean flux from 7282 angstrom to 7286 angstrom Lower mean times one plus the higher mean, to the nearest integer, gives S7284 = 9030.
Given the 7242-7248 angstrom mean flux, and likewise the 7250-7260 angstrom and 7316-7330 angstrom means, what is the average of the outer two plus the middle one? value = 187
